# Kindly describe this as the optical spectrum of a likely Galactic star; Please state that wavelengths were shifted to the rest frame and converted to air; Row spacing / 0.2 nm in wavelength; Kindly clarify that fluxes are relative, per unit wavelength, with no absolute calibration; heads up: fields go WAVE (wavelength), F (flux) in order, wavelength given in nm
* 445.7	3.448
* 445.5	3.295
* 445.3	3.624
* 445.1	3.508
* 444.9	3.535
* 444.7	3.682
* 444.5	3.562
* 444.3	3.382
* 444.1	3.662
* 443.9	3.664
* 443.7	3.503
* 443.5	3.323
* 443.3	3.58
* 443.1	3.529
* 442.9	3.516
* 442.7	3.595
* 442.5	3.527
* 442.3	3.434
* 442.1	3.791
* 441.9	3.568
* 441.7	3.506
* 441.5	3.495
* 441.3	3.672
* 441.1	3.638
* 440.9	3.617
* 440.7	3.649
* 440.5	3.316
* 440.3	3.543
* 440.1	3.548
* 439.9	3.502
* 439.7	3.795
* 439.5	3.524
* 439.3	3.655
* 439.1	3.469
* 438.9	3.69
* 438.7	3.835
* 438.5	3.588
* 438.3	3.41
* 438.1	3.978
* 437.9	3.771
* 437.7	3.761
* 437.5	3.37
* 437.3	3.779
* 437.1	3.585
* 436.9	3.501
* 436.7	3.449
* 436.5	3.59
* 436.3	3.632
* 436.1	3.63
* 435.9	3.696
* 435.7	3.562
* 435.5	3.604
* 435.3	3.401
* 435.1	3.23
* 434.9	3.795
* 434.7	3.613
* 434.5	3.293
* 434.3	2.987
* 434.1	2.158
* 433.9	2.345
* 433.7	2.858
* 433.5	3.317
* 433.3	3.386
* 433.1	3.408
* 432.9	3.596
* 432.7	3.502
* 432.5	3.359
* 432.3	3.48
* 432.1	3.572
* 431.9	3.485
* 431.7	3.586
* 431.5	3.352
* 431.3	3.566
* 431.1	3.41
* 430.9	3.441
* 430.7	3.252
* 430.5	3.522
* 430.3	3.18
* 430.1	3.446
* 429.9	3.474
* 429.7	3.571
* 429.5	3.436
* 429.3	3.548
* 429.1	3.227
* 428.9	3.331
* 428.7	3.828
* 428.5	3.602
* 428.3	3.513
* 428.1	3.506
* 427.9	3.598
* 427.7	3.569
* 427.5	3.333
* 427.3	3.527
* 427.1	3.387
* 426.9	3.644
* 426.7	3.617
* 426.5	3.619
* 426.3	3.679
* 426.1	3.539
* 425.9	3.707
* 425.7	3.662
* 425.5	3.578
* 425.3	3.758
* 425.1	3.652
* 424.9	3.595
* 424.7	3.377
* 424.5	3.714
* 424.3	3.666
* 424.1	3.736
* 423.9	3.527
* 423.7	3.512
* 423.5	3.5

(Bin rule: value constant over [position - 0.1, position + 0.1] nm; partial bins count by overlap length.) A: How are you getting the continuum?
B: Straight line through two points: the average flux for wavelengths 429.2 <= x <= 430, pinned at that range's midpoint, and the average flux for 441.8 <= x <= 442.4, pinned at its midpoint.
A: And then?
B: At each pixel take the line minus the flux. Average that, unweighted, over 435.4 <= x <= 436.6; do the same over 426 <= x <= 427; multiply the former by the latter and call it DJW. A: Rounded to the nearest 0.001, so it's 0.009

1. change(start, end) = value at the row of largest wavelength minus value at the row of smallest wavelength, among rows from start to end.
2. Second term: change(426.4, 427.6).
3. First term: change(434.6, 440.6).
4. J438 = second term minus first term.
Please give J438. 0.01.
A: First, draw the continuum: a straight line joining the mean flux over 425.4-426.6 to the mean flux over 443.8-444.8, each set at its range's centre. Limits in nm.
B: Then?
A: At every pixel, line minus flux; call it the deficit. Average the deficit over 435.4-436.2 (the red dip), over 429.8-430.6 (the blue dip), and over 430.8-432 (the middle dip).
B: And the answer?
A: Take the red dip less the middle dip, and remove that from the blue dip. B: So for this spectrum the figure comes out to 0.38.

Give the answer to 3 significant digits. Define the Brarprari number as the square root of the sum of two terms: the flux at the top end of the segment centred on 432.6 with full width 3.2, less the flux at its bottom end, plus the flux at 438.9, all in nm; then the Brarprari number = 1.56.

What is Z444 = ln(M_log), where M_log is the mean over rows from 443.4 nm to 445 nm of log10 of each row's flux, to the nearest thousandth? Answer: -0.600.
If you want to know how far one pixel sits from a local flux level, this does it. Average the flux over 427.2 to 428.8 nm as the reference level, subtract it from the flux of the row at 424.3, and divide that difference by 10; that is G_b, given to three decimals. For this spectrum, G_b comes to 0.011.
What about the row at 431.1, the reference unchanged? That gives -0.015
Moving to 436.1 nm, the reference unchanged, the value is 0.007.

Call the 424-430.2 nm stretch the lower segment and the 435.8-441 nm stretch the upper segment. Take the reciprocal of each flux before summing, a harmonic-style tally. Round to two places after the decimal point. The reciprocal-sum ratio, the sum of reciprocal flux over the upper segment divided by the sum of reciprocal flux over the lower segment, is 0.83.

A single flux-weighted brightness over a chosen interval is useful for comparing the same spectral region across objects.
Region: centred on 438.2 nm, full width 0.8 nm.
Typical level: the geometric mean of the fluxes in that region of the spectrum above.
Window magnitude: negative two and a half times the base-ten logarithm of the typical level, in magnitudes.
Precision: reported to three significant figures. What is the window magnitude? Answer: -1.41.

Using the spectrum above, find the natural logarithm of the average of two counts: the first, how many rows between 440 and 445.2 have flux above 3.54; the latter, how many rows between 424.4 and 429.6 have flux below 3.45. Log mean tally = 2.3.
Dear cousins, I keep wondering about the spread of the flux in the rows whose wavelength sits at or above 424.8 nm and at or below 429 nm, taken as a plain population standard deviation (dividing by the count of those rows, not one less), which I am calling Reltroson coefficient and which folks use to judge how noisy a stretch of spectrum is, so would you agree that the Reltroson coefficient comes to 0.12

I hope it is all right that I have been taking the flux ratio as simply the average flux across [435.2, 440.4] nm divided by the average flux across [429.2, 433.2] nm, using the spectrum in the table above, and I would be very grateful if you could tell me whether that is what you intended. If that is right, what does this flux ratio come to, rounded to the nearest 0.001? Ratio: 1.044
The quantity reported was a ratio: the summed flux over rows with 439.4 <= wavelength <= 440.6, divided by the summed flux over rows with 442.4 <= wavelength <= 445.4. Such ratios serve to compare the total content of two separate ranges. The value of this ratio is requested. 0.40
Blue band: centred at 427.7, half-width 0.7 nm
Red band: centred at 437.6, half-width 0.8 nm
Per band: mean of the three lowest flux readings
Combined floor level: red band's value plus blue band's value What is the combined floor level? 6.84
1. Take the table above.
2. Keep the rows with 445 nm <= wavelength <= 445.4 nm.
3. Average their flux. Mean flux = 3.57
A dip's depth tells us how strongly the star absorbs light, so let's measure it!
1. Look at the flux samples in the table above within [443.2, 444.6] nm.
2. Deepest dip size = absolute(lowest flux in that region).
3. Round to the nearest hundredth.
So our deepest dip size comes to 3.32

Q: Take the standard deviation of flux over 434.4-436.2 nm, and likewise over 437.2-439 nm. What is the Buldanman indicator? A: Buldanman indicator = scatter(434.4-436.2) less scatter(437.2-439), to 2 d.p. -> -0.01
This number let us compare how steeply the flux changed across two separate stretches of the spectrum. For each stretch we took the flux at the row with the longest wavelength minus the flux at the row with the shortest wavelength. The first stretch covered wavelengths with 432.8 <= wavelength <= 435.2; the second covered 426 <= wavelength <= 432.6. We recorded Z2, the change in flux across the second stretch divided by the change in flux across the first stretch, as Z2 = 0.5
